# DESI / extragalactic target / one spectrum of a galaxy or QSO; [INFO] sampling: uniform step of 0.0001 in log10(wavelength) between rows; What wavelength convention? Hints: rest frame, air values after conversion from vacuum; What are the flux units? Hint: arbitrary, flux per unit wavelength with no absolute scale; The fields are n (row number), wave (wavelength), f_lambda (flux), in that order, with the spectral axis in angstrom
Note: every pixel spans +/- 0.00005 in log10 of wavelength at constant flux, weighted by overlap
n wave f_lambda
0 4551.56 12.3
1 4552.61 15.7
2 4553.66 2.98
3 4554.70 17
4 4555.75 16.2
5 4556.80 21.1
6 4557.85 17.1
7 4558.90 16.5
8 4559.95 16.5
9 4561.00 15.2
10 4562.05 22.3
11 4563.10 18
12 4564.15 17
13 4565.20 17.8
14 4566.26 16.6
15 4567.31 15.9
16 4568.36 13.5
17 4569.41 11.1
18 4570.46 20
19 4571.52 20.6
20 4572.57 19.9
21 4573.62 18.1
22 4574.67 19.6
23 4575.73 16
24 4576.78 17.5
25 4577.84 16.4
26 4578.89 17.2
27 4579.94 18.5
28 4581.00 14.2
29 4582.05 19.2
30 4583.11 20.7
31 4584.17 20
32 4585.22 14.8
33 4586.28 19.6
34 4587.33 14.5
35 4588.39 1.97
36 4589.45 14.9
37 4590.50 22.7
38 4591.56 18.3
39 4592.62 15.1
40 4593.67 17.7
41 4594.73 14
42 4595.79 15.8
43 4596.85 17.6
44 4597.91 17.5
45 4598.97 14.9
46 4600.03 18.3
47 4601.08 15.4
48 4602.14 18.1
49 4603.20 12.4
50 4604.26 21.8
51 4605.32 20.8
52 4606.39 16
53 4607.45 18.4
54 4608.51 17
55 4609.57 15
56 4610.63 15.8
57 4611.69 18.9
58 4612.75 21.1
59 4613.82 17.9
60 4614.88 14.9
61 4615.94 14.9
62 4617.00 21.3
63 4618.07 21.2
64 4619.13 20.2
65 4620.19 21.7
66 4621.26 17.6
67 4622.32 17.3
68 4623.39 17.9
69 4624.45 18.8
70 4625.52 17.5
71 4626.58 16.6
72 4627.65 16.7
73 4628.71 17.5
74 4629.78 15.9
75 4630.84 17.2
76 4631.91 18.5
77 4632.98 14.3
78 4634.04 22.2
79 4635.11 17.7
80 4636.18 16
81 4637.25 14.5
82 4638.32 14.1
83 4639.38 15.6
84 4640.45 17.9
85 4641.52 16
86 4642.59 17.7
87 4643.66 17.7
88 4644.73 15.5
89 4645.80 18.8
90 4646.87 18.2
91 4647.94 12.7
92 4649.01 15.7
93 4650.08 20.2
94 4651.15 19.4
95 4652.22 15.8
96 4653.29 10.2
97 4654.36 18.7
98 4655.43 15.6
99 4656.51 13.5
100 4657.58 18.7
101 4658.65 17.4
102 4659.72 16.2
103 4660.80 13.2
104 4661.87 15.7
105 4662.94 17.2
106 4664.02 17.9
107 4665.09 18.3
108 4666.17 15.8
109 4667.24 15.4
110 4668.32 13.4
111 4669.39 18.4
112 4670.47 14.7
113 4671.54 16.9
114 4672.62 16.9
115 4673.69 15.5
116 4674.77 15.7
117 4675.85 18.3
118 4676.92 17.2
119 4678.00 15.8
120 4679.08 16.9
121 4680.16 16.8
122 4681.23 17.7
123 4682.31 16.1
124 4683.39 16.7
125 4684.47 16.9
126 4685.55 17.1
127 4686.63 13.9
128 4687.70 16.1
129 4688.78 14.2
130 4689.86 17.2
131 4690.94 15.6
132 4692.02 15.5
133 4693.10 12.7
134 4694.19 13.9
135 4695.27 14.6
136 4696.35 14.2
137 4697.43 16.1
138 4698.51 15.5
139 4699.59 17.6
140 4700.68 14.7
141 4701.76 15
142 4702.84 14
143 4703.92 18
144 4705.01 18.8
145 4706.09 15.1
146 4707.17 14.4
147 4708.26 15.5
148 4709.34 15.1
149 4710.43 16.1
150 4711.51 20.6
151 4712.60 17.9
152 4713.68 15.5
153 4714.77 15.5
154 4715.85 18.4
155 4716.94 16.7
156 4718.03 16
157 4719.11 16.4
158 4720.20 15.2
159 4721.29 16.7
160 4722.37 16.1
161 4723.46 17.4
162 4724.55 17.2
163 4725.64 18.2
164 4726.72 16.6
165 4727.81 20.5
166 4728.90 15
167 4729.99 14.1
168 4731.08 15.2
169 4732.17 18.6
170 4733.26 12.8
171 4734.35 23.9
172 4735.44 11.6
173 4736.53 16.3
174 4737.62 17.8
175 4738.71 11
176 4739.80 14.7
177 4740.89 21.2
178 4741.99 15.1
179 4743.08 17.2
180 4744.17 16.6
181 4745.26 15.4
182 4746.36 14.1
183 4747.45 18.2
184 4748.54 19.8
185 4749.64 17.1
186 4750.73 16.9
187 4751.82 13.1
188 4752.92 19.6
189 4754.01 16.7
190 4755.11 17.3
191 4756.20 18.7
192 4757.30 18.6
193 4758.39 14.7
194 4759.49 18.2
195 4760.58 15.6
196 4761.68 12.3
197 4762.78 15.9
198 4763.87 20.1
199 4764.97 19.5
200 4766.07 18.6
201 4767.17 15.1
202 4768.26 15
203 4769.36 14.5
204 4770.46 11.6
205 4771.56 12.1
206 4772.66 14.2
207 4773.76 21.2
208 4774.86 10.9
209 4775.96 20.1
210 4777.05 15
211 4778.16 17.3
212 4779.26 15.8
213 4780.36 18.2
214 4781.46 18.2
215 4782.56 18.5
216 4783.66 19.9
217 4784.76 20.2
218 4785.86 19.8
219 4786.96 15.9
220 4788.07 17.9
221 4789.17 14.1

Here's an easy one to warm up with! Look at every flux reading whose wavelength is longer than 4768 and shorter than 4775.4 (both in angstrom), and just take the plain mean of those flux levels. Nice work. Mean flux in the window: 14.2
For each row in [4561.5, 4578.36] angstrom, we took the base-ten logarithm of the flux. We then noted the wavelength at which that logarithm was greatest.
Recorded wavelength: 4562.05 angstrom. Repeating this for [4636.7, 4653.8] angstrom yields 4650.08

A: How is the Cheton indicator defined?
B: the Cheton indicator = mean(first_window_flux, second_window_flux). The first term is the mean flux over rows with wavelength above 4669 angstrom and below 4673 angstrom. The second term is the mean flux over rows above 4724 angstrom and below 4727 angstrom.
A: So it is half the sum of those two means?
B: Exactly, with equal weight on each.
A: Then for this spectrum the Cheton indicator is 17.0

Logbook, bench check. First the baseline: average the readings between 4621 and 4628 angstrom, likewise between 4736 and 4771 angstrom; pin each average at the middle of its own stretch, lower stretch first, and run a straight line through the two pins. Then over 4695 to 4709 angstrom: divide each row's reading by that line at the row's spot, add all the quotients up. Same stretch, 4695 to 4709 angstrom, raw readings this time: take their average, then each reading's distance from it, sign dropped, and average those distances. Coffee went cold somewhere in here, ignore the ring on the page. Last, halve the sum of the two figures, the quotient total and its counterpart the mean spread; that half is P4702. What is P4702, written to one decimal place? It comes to 6.6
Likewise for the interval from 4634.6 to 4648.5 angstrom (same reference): 6.9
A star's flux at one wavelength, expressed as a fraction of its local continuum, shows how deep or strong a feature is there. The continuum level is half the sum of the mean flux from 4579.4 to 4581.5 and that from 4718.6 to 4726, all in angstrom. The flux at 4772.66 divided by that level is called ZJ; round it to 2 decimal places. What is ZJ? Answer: 0.86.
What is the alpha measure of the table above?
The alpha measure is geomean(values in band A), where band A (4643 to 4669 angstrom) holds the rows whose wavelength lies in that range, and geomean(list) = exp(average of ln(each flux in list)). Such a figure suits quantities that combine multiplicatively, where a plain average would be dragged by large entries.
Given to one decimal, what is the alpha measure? 16.1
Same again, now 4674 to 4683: 16.8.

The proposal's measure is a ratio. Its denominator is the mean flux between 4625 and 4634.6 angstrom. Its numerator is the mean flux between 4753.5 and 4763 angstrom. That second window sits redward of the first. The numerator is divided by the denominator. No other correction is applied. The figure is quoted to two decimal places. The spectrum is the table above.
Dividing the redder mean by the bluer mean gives 0.95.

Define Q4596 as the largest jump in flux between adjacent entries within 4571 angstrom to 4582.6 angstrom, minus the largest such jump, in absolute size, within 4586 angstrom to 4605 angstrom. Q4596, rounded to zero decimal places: -8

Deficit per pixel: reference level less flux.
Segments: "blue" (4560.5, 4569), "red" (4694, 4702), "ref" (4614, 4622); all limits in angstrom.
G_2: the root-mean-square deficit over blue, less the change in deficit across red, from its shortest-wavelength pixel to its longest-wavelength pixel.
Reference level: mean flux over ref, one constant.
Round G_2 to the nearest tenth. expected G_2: 4.1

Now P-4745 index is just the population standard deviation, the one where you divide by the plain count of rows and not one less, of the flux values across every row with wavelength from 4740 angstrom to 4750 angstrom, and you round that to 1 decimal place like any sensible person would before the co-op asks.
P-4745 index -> 2.1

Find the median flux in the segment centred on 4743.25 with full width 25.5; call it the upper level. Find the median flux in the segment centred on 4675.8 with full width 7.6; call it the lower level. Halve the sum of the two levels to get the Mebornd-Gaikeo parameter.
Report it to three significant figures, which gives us 16.8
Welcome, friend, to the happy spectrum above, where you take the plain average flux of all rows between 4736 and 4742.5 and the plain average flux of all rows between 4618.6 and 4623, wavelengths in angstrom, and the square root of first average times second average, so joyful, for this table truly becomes 17.5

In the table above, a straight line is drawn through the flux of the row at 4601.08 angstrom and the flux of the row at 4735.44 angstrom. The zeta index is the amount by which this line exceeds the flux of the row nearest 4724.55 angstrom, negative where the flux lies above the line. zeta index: -5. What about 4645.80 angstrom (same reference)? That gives -5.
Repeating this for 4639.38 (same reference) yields -1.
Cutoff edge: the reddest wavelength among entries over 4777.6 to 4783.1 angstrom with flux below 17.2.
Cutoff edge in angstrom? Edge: 4779.26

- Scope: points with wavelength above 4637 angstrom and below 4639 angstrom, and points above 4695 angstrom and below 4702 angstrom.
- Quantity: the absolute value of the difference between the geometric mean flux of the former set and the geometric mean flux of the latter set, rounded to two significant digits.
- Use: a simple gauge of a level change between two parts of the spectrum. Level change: 1.1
